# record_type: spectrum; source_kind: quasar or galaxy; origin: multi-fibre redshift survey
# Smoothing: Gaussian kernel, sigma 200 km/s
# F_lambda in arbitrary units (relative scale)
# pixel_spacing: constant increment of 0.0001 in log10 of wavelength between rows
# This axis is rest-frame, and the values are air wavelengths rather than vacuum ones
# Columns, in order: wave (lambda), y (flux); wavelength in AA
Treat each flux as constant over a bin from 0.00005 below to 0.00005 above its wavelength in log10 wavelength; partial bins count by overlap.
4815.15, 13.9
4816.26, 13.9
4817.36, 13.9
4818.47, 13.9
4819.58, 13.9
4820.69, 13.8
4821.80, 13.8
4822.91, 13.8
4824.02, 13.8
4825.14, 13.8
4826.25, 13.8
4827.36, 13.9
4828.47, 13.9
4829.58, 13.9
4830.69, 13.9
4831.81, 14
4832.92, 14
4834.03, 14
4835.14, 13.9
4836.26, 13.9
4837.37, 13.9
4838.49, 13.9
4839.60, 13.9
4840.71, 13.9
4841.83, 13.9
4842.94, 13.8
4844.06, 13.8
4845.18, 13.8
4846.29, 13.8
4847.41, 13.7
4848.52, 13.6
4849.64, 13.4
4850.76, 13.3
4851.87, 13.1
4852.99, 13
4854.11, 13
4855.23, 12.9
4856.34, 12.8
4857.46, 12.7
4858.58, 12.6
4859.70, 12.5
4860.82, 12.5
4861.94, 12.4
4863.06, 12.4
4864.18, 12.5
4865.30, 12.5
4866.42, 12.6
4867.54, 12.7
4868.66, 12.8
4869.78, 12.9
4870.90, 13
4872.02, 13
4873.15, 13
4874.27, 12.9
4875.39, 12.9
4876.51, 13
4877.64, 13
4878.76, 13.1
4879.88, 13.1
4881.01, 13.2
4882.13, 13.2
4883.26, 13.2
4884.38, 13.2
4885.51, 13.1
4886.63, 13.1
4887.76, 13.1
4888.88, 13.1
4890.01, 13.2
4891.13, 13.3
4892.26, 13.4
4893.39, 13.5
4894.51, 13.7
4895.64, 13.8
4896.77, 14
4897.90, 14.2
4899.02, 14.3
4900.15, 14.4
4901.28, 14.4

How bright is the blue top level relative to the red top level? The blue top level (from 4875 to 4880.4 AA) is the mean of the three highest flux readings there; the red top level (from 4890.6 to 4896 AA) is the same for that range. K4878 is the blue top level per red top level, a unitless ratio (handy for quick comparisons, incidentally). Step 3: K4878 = 0.96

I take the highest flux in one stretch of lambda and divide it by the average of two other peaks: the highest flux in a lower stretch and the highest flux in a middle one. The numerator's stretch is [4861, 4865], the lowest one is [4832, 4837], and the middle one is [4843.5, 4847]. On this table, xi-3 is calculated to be 0.90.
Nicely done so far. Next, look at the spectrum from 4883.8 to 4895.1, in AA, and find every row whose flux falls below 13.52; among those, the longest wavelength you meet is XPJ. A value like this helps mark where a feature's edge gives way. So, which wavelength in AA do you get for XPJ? 4893.39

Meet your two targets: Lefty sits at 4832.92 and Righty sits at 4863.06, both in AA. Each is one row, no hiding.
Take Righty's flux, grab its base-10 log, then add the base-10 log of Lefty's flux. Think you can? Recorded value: 2.24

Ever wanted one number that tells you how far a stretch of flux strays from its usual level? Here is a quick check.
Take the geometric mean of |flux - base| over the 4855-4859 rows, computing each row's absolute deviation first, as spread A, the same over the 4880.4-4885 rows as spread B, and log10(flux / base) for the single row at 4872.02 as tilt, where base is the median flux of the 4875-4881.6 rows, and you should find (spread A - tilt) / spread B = 2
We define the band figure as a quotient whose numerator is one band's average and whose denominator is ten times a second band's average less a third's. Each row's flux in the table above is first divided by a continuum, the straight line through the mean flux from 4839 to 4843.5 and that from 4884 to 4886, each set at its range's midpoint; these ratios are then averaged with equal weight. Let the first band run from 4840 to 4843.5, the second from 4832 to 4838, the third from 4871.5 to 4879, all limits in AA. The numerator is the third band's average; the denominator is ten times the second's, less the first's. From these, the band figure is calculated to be 0.109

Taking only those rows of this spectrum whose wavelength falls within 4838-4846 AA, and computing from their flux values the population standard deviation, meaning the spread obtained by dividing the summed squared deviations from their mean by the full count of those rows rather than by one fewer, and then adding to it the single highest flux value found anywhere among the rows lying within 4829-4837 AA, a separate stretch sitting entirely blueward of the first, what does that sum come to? 14.0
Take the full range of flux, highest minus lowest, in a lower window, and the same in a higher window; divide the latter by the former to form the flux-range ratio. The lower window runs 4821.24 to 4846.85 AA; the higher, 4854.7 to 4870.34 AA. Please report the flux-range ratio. 2.5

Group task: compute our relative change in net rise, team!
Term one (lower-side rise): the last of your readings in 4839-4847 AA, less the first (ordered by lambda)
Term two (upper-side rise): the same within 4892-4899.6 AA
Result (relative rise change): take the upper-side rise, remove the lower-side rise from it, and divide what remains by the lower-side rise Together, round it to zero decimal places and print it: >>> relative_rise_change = -10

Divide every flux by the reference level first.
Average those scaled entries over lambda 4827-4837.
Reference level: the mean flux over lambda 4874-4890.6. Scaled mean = 1.06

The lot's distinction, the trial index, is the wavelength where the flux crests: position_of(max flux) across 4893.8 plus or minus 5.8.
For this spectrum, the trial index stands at 4899.02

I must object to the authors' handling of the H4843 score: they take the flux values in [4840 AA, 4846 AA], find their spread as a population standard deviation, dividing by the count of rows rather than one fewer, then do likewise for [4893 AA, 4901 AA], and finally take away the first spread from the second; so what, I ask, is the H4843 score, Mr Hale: 0.26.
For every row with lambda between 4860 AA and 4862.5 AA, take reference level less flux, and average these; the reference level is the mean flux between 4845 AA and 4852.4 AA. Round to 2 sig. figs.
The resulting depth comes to 1.1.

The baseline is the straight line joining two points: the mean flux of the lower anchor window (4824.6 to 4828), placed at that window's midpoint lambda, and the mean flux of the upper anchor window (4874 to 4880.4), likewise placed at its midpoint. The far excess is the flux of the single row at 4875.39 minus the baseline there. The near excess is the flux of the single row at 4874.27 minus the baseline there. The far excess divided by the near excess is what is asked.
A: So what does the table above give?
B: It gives 0.9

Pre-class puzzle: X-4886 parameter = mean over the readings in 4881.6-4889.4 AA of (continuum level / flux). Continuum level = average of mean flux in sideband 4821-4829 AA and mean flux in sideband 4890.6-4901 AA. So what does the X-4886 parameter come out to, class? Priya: 1.05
